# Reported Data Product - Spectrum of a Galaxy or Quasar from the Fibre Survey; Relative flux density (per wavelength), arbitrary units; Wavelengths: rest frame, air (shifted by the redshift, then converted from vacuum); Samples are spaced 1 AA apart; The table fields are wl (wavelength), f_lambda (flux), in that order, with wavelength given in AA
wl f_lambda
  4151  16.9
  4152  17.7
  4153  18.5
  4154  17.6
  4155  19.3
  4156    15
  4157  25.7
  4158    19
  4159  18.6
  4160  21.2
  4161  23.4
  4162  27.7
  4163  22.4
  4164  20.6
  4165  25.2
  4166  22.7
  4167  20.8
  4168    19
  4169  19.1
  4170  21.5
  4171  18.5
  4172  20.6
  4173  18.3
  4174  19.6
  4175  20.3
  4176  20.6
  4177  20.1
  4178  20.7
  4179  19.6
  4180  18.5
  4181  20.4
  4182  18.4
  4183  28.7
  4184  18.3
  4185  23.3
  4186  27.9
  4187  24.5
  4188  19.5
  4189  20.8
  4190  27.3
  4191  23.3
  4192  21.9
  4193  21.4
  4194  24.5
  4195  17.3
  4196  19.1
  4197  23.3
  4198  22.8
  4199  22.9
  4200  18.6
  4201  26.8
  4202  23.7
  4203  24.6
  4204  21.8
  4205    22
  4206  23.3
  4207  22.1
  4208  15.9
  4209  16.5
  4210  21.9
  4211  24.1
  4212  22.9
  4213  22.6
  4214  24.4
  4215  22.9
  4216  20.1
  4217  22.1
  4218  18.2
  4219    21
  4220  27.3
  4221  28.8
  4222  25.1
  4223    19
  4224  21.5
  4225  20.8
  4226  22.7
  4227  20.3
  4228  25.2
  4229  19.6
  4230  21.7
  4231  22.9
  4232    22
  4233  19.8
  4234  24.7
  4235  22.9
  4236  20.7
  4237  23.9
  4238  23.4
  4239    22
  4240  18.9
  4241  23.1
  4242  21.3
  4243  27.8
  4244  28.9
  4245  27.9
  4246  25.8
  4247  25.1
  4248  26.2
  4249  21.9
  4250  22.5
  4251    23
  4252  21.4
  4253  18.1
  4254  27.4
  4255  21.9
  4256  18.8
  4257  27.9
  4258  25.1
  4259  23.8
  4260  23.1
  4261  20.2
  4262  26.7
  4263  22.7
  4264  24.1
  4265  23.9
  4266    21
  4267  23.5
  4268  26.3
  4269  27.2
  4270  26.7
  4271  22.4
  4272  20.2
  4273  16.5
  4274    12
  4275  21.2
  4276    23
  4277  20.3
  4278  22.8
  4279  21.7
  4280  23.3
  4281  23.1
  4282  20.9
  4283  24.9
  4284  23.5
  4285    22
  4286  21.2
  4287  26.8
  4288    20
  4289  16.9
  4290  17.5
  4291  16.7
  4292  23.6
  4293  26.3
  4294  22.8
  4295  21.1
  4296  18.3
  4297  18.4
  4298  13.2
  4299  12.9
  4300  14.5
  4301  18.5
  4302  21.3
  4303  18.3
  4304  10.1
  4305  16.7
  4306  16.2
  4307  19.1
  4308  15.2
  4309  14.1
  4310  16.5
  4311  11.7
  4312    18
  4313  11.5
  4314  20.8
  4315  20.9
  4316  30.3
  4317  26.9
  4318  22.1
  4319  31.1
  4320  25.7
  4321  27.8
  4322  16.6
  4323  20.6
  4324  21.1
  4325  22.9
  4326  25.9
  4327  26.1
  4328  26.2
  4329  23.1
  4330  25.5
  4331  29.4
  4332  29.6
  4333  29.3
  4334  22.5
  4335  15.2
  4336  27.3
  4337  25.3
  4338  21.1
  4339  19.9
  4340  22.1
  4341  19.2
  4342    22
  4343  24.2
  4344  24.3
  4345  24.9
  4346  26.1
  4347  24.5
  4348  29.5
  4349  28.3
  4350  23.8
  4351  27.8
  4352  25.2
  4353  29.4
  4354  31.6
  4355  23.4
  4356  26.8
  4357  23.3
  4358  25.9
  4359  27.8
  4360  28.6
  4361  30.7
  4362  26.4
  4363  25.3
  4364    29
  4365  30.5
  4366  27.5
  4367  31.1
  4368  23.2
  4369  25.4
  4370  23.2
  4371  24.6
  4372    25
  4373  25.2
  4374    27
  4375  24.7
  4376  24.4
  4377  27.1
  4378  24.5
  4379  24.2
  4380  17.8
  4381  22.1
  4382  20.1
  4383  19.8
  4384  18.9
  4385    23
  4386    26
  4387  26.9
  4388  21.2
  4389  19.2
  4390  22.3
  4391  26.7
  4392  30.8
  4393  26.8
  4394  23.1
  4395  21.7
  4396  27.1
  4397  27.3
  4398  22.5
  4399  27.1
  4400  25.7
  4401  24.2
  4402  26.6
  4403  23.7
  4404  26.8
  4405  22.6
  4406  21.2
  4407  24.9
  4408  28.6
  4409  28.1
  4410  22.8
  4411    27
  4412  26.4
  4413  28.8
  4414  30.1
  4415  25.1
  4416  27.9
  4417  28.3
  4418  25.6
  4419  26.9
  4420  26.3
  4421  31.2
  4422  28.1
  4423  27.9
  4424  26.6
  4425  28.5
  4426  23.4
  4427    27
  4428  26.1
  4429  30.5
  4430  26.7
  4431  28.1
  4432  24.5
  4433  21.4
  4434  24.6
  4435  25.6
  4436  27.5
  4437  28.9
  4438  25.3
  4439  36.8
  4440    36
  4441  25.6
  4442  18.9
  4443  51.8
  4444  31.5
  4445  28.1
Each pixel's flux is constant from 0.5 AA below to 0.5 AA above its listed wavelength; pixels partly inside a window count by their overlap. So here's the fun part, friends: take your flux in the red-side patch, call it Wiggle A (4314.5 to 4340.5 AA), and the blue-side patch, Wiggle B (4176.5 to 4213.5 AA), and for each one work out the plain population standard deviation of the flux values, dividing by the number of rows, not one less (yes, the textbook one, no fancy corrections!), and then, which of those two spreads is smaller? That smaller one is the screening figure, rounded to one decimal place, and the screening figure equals 3.0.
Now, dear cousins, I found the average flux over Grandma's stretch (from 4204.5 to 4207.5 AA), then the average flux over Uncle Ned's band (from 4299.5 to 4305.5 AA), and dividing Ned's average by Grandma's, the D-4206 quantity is 0.74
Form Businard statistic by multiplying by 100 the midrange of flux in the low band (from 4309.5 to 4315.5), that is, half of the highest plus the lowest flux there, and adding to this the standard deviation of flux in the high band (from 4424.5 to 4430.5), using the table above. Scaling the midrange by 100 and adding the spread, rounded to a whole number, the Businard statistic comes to 1622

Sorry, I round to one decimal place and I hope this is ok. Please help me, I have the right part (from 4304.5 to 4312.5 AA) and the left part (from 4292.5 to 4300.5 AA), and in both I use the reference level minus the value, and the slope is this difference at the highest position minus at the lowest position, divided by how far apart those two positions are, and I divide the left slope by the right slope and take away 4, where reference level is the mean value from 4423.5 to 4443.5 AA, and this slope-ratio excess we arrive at -13.1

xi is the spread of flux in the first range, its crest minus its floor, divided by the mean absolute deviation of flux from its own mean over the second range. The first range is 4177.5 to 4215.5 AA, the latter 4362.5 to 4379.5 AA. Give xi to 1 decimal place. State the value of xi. 6.7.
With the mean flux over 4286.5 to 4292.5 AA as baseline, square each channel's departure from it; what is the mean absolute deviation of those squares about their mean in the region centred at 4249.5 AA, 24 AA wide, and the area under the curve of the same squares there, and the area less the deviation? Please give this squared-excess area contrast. 465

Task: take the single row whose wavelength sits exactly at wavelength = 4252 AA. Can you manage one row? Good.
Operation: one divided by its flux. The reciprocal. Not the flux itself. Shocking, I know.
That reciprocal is 0.047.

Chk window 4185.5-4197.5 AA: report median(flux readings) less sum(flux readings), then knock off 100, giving -348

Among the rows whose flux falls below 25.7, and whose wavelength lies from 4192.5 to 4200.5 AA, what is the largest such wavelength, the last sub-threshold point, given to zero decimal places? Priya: 4200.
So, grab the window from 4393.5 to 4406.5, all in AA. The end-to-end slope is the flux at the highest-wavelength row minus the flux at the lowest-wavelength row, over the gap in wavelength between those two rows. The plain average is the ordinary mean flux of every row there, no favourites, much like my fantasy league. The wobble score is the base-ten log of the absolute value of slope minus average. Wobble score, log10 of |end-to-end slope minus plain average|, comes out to 1.39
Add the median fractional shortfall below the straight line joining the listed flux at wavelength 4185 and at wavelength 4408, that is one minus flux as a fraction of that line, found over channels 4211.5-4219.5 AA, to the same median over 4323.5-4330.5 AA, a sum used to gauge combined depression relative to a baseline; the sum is 0.12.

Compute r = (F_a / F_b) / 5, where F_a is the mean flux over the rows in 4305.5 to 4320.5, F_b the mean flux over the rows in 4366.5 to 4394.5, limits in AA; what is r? 0.166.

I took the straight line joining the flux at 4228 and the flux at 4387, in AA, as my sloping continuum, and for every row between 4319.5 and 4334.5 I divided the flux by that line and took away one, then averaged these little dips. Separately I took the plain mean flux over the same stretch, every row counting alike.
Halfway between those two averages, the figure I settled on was 12.4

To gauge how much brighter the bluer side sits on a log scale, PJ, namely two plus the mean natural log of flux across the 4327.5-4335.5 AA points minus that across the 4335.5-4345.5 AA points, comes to 2.07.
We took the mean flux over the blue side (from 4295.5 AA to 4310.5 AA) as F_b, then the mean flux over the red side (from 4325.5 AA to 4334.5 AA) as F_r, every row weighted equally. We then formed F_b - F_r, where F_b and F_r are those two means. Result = -10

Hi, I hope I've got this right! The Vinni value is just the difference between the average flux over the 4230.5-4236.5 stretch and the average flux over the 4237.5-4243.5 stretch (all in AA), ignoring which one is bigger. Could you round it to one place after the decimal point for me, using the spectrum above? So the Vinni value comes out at 0.6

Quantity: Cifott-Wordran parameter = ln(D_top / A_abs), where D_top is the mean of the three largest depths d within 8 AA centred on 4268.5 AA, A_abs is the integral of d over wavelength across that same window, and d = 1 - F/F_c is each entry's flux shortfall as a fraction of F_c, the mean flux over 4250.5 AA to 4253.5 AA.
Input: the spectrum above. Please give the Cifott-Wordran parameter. -4.2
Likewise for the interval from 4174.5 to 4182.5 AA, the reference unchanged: -1.4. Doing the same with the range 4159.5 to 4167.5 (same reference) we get -6.3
